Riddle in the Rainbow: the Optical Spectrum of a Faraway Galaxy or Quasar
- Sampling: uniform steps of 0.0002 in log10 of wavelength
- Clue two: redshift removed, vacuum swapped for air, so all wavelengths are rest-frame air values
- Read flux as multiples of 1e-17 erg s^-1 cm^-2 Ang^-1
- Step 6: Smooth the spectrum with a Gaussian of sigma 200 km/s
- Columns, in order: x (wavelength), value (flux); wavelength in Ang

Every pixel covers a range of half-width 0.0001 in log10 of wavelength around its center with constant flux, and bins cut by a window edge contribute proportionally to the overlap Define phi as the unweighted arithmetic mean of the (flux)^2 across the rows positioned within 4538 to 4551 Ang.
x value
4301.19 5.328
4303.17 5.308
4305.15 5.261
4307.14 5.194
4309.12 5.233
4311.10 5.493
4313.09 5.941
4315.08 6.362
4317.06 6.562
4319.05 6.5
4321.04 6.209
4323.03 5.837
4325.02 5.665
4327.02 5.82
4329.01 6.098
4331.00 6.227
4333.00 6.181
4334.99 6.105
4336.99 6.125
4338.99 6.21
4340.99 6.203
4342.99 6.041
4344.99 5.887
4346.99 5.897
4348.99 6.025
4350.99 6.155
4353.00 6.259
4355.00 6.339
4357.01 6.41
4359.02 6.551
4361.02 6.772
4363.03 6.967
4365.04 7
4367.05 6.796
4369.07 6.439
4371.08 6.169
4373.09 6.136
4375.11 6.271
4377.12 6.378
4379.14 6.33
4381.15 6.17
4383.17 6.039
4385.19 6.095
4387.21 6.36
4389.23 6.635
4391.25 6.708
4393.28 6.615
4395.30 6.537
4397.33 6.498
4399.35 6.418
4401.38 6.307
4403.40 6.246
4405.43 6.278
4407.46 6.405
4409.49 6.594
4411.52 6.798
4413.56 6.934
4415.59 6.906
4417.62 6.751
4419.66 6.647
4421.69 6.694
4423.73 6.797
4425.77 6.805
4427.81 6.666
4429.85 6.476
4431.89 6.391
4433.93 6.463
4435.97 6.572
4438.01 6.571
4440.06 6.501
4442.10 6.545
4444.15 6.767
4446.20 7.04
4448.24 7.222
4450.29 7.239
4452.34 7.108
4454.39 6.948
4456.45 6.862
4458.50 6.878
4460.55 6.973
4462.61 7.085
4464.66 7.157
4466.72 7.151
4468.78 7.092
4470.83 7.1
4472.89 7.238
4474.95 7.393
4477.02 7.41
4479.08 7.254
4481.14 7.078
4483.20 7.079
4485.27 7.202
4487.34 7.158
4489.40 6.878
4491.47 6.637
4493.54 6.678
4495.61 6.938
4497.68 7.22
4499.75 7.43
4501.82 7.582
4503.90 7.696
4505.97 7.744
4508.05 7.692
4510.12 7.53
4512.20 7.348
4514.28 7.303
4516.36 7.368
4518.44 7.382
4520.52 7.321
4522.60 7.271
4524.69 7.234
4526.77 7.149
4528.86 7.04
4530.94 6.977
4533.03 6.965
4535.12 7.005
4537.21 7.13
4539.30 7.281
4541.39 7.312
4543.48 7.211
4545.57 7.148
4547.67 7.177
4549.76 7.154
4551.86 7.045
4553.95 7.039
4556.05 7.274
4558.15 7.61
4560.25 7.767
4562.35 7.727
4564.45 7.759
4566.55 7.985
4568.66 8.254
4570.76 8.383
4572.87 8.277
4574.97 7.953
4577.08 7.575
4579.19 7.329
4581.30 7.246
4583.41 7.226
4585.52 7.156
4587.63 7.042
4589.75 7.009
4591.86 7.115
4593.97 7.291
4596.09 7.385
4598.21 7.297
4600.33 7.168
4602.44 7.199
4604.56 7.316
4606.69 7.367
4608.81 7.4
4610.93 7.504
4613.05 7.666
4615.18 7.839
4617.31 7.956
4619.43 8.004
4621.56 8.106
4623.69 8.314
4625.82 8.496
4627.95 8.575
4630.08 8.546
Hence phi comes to 52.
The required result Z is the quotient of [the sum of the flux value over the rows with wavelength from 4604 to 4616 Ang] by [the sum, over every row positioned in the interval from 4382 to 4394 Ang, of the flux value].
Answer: 1.17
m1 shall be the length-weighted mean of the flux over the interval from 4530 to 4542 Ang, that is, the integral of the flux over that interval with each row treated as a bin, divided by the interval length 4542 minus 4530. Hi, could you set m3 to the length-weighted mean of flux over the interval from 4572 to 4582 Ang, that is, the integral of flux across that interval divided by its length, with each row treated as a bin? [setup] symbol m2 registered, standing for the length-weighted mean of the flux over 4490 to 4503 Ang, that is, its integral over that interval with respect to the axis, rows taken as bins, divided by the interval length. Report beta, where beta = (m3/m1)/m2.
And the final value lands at 0.153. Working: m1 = 7.10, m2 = 7.08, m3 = 7.7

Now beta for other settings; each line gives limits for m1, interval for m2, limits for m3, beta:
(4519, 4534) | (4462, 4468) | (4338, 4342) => 0.122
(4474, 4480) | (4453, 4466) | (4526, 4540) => 0.138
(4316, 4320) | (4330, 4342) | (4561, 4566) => 0.193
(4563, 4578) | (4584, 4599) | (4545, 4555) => 0.123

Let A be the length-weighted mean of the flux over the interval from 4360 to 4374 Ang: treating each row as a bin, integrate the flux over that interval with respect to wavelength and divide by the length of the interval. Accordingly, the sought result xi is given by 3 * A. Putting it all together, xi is 19.8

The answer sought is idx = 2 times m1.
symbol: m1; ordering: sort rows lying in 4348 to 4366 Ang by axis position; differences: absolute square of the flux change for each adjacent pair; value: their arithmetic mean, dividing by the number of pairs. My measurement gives 3.2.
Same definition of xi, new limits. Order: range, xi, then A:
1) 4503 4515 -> 22.7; 7.6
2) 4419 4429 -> 20.2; 6.7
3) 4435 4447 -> 20.0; 6.7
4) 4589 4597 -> 21.6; 7.2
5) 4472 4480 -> 22.0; 7.3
